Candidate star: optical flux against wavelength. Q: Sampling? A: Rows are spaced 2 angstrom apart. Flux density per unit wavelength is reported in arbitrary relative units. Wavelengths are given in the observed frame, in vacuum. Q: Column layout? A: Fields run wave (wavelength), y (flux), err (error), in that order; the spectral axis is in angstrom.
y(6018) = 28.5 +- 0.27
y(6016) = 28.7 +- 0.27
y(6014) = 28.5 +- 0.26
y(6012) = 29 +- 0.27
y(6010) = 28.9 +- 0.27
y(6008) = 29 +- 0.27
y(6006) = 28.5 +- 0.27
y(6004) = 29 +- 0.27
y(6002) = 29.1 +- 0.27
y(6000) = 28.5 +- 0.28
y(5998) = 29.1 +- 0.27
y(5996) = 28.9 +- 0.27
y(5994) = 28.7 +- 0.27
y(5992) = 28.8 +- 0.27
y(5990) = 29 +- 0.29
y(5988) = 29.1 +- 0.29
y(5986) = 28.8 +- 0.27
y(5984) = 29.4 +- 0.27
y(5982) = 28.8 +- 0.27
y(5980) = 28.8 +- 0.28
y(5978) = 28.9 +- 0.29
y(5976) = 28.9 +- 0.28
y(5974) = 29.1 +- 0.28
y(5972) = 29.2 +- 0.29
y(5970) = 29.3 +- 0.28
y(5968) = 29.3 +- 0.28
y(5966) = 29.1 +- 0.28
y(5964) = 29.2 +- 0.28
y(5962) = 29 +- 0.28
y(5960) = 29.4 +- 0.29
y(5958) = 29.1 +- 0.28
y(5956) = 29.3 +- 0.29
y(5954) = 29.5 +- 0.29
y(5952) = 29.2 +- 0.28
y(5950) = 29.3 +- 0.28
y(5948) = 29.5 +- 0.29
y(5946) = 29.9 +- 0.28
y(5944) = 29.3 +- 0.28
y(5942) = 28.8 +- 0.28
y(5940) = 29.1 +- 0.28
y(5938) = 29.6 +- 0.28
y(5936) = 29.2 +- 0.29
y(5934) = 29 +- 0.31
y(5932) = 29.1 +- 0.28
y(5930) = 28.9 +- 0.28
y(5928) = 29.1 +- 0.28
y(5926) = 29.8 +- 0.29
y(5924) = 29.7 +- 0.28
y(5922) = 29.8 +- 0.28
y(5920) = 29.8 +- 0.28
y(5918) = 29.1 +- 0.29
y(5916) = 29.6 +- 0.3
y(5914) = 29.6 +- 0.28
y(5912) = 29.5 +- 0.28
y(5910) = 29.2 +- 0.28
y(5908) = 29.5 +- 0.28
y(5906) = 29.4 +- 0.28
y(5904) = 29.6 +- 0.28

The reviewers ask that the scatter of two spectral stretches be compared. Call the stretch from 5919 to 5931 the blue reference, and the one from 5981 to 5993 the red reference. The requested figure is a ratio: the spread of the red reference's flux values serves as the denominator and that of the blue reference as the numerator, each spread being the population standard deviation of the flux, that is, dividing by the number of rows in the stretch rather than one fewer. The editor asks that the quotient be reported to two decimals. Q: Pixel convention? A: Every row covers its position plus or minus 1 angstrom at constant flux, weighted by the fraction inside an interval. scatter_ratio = 1.69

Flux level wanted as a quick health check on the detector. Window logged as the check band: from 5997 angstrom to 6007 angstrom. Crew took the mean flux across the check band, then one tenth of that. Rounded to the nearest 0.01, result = 2.88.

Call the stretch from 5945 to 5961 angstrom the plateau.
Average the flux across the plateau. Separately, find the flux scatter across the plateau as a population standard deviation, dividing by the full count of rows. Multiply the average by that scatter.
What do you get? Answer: 6.7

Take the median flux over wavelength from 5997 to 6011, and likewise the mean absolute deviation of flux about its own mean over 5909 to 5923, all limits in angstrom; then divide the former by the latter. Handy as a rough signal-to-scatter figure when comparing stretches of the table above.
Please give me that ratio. 137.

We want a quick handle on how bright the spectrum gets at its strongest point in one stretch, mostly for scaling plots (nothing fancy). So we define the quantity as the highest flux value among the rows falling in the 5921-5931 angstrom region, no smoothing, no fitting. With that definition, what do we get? 29.8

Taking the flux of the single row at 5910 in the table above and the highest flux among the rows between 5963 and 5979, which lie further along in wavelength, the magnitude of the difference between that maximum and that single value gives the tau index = 0.100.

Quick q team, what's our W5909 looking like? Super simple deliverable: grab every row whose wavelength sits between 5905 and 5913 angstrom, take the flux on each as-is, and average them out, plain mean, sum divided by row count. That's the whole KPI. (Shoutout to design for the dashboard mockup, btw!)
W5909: 29.4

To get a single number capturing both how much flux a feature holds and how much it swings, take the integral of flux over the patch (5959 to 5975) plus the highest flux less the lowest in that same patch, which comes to 468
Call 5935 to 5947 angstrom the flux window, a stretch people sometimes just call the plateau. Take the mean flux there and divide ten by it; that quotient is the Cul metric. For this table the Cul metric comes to 0.341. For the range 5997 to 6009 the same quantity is 0.346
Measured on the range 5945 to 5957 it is 0.340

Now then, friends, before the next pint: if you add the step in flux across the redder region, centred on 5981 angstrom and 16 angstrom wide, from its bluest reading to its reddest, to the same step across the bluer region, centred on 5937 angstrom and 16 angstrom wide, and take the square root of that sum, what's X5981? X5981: 0.63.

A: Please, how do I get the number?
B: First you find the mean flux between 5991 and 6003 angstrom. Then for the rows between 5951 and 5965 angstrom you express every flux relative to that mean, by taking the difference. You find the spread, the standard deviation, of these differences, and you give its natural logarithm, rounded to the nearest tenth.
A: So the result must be -1.8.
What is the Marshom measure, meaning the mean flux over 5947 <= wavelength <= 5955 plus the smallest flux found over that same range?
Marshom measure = 58.6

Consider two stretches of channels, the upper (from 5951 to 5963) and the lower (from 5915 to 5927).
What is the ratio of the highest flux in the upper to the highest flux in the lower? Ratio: 0.990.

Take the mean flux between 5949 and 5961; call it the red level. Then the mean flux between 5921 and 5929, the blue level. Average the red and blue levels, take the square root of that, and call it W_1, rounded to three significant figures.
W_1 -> 5.43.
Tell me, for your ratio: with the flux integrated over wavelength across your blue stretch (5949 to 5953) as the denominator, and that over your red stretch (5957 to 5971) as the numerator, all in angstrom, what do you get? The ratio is 3.5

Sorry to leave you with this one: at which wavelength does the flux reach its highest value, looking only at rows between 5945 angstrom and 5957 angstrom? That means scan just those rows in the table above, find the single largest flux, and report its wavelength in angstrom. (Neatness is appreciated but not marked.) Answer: 5946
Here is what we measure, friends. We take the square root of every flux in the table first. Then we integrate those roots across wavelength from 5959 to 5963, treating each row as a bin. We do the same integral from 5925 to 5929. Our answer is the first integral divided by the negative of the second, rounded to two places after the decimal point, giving -1.00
